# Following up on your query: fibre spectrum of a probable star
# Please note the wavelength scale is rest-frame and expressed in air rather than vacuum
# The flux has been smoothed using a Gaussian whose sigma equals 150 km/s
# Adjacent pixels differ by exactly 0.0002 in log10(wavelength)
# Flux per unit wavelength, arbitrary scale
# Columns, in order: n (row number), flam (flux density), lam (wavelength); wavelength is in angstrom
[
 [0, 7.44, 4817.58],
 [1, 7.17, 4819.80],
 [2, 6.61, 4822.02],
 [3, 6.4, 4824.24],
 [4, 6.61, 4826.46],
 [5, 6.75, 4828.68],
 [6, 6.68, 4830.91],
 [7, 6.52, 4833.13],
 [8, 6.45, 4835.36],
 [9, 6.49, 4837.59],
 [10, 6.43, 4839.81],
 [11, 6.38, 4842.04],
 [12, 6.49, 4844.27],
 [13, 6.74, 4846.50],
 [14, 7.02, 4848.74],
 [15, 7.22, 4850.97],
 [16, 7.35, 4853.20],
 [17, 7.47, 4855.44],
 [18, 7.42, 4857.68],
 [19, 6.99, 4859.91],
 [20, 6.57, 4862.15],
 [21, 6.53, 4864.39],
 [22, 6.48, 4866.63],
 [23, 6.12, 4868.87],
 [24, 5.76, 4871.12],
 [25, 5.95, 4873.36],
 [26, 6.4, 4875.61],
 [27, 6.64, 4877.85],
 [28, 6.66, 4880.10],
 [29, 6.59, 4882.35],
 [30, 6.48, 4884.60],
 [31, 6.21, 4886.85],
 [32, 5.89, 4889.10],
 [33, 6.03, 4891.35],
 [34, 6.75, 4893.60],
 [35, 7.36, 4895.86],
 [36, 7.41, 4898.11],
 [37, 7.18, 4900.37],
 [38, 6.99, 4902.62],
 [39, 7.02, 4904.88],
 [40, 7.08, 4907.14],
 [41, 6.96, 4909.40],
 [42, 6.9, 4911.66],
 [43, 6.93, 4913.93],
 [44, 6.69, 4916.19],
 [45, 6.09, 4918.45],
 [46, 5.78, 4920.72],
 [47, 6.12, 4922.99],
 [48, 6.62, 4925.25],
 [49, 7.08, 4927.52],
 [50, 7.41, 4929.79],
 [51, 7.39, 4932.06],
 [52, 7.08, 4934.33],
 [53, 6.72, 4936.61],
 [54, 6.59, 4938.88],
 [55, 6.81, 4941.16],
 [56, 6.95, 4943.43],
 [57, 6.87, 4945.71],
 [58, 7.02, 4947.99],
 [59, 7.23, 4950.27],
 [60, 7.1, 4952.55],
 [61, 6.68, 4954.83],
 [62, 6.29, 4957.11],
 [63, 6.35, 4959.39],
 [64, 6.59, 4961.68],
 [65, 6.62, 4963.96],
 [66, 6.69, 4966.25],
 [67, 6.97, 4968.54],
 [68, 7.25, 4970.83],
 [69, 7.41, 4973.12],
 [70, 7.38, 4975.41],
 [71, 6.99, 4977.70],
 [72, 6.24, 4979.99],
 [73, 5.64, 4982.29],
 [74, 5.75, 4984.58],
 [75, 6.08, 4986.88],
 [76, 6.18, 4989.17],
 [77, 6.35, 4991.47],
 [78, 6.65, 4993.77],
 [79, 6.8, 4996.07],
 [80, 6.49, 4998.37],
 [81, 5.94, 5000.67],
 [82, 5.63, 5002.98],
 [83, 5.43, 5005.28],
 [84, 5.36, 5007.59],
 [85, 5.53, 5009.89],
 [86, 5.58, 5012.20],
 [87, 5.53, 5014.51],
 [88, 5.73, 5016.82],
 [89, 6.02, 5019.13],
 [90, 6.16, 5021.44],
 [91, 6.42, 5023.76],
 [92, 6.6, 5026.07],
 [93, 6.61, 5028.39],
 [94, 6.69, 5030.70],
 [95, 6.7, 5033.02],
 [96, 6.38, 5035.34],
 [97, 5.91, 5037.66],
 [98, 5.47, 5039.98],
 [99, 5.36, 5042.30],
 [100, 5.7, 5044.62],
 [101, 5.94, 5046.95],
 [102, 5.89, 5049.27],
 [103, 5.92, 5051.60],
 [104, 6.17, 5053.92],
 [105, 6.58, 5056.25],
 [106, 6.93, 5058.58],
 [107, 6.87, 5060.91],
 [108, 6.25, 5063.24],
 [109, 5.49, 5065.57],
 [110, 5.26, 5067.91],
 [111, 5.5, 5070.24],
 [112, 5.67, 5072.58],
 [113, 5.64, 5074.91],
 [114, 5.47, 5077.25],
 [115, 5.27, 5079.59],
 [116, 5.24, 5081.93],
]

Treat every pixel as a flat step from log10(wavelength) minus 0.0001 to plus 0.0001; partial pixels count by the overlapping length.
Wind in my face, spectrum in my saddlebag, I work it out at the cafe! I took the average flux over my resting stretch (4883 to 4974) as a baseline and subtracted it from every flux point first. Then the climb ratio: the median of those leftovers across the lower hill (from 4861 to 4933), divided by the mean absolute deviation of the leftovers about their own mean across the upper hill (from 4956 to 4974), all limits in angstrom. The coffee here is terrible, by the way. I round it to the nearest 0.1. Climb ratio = -0.5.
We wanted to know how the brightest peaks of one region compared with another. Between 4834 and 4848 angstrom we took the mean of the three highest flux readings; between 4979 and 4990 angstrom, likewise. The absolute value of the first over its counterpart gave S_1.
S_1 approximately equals 1.07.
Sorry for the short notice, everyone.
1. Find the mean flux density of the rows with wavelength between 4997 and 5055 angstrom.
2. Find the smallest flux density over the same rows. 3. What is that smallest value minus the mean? -0.61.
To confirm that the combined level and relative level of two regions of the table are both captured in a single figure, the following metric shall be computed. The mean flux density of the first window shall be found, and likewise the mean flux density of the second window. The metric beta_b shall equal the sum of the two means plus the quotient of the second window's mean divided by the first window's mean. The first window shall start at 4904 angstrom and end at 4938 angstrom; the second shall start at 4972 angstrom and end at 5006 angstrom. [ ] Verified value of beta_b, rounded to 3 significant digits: 14.1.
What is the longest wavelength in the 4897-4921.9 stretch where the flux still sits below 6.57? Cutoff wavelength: 4920.72 angstrom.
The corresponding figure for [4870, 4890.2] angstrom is 4889.10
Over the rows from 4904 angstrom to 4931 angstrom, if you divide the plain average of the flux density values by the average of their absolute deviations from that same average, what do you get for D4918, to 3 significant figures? 17.4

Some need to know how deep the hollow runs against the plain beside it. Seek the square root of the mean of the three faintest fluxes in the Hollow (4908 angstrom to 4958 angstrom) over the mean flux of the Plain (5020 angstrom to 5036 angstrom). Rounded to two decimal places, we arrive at 0.96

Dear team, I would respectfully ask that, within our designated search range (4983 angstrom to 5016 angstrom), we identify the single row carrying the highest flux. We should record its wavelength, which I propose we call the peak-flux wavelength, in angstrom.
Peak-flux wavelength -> 4996.07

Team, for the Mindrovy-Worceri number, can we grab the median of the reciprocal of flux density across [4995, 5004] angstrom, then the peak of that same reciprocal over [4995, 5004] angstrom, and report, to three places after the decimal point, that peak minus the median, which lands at 0.016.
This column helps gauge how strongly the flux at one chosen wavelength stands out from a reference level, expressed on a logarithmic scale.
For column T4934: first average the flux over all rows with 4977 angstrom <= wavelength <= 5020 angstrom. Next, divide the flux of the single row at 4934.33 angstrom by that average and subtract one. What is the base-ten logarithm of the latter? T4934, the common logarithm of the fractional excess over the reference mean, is -0.74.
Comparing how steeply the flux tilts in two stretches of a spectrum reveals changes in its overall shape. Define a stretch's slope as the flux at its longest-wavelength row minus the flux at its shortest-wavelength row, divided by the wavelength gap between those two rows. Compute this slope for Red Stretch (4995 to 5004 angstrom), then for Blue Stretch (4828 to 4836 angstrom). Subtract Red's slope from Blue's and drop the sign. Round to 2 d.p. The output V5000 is 0.12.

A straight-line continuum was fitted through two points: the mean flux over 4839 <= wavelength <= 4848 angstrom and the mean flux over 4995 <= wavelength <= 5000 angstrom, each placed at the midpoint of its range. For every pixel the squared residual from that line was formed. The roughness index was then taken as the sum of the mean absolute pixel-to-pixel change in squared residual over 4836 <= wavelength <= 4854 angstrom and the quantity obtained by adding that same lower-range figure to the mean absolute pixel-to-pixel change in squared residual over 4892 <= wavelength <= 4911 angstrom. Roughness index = 0.41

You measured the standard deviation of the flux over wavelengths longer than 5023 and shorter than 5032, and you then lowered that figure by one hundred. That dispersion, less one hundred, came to -99.9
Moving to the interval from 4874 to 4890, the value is -99.7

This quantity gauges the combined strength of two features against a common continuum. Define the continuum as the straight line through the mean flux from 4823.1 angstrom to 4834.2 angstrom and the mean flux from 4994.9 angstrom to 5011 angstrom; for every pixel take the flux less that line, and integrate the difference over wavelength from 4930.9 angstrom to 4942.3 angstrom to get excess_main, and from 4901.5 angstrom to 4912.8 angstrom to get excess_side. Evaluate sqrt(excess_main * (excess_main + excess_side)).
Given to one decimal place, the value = 12.1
